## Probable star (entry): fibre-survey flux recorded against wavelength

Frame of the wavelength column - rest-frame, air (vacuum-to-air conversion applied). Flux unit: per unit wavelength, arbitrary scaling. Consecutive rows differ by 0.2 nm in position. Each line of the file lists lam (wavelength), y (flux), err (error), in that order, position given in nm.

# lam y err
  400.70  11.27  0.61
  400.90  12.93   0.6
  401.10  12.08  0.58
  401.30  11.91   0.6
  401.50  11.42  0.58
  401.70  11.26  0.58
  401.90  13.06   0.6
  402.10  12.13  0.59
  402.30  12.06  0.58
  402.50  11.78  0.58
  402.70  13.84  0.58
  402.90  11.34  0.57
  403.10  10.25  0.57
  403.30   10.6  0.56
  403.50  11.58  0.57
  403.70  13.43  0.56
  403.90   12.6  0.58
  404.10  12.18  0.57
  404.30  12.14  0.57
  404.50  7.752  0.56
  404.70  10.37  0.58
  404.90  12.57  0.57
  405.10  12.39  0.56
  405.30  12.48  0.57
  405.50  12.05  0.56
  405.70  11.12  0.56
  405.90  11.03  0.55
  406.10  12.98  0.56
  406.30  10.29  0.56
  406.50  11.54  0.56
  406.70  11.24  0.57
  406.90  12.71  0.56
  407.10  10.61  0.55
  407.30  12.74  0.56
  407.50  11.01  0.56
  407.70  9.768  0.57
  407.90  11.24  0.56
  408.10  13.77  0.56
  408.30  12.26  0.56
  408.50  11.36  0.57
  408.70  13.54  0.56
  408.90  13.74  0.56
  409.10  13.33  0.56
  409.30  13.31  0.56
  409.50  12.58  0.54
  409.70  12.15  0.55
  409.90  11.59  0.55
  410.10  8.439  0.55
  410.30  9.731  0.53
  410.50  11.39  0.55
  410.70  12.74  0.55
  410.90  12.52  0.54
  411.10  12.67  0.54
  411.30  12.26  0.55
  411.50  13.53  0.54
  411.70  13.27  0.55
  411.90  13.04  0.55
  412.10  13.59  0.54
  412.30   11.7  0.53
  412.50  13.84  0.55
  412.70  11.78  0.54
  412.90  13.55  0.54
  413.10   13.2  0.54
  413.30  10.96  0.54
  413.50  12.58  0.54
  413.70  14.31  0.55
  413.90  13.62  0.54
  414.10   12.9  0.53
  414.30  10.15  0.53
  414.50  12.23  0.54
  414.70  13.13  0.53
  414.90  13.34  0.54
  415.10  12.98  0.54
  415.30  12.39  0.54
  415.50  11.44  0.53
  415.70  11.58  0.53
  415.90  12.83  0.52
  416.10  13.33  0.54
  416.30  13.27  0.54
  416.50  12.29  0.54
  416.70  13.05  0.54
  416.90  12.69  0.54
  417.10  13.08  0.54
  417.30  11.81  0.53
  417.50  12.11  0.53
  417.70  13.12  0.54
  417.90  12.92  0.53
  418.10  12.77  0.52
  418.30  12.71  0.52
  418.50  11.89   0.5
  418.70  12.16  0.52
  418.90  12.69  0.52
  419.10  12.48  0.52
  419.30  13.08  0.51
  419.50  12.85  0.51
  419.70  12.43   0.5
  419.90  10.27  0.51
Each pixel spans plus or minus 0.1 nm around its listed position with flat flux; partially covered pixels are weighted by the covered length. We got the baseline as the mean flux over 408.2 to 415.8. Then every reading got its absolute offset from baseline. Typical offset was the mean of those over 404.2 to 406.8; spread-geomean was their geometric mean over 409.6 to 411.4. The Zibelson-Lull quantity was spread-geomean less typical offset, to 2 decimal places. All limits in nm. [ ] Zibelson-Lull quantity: -0.65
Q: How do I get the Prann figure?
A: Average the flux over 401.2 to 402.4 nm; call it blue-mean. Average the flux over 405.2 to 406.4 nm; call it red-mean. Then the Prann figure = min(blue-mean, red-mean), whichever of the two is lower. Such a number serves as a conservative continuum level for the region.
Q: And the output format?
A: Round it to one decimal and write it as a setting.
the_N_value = 11.7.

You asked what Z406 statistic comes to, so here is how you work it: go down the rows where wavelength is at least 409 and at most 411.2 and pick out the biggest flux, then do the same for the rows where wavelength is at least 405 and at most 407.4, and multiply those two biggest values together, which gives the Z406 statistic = 173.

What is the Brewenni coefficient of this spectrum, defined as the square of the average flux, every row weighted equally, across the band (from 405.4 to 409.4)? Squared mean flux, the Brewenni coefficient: 144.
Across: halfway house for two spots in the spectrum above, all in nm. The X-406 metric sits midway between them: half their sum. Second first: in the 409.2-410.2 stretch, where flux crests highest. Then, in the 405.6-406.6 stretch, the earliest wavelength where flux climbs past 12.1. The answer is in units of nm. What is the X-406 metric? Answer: 407.70 nm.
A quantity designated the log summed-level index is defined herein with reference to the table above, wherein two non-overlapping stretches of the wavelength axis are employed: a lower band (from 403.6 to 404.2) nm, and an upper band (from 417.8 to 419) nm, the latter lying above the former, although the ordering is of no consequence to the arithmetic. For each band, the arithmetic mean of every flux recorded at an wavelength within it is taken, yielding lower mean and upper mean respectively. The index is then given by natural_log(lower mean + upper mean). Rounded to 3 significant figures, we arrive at 3.23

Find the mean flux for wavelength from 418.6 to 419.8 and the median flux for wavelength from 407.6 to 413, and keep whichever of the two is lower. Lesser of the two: 12.58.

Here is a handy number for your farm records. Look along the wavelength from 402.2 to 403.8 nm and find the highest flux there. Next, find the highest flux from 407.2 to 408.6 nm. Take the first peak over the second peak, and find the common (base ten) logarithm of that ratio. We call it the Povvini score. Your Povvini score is 0.002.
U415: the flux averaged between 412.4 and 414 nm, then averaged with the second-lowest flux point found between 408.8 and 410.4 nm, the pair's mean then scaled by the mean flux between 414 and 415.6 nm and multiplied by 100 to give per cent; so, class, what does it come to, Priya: 92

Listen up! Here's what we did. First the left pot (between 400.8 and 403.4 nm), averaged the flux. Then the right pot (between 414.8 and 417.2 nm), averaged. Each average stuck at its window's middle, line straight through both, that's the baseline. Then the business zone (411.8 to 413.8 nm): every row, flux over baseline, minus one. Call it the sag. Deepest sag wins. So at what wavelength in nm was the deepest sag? 413.30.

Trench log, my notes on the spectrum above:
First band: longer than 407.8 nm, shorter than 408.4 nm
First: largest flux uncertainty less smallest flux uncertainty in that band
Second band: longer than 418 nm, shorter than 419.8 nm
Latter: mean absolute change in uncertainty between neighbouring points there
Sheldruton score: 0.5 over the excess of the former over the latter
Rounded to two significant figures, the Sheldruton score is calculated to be -67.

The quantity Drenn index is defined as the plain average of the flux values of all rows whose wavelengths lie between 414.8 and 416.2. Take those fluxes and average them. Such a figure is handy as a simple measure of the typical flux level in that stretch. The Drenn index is 12.6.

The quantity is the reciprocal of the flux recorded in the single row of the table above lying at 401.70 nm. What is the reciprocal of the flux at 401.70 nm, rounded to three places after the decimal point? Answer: 0.089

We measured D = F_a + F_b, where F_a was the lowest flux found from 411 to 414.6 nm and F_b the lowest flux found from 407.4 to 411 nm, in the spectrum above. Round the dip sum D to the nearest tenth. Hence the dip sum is 18.6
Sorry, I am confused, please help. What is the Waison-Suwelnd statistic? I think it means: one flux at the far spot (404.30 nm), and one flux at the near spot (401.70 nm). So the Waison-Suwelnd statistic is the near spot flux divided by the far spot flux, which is 0.93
